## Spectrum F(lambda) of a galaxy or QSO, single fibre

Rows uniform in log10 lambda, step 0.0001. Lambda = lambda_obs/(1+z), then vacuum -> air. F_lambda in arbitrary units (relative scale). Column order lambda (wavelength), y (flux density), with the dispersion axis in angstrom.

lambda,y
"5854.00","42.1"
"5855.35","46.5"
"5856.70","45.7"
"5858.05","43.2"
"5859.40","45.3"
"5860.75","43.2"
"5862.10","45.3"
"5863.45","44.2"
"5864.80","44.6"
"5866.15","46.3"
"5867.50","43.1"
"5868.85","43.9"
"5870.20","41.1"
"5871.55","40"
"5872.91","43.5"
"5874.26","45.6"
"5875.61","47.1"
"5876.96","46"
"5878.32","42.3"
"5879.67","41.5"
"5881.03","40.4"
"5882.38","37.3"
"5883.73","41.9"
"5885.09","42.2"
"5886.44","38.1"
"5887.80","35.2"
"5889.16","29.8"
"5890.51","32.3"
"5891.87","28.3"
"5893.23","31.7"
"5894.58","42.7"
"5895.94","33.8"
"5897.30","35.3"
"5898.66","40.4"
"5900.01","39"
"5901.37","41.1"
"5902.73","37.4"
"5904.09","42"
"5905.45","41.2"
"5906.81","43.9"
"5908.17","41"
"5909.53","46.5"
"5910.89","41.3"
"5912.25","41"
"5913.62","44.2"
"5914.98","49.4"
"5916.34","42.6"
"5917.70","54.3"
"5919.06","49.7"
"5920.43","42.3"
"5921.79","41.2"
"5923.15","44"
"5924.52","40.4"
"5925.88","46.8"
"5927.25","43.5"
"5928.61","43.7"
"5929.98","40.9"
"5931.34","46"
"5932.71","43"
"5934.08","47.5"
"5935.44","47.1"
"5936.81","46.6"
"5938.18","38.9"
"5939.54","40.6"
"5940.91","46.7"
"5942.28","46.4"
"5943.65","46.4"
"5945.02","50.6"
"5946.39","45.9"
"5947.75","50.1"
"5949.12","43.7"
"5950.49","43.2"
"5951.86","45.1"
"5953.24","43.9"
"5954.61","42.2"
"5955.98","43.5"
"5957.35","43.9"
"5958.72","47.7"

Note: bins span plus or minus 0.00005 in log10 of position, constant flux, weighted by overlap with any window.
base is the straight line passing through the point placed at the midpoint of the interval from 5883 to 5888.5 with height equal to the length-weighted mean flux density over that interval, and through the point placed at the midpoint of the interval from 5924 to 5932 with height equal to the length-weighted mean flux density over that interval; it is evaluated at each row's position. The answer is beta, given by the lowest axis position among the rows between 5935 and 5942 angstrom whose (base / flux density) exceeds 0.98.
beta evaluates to 5938.18 angstrom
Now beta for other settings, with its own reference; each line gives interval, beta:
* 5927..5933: 5927.25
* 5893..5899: 5893.23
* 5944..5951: 5946.39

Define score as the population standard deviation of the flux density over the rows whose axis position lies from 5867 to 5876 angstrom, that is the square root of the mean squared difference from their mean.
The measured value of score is 2.3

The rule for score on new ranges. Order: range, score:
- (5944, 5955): 2.9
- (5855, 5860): 1.2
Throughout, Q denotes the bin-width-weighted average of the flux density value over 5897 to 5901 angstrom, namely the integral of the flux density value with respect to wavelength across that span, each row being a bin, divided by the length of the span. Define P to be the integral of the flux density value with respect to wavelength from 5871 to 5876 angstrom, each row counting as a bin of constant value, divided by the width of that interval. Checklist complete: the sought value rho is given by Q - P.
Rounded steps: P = 44.0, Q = 39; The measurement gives -5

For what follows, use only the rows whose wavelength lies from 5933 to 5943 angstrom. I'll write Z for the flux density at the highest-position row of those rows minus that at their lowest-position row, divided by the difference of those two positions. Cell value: -0.13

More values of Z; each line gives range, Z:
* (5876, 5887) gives -0.83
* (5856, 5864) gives -0.22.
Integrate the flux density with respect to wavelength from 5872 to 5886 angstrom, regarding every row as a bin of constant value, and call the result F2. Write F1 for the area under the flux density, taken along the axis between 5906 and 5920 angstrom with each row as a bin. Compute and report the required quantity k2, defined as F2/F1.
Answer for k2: 0.94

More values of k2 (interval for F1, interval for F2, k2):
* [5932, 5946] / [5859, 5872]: 0.90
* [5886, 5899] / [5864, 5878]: 1.37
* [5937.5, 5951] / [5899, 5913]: 0.95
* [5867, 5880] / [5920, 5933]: 0.99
